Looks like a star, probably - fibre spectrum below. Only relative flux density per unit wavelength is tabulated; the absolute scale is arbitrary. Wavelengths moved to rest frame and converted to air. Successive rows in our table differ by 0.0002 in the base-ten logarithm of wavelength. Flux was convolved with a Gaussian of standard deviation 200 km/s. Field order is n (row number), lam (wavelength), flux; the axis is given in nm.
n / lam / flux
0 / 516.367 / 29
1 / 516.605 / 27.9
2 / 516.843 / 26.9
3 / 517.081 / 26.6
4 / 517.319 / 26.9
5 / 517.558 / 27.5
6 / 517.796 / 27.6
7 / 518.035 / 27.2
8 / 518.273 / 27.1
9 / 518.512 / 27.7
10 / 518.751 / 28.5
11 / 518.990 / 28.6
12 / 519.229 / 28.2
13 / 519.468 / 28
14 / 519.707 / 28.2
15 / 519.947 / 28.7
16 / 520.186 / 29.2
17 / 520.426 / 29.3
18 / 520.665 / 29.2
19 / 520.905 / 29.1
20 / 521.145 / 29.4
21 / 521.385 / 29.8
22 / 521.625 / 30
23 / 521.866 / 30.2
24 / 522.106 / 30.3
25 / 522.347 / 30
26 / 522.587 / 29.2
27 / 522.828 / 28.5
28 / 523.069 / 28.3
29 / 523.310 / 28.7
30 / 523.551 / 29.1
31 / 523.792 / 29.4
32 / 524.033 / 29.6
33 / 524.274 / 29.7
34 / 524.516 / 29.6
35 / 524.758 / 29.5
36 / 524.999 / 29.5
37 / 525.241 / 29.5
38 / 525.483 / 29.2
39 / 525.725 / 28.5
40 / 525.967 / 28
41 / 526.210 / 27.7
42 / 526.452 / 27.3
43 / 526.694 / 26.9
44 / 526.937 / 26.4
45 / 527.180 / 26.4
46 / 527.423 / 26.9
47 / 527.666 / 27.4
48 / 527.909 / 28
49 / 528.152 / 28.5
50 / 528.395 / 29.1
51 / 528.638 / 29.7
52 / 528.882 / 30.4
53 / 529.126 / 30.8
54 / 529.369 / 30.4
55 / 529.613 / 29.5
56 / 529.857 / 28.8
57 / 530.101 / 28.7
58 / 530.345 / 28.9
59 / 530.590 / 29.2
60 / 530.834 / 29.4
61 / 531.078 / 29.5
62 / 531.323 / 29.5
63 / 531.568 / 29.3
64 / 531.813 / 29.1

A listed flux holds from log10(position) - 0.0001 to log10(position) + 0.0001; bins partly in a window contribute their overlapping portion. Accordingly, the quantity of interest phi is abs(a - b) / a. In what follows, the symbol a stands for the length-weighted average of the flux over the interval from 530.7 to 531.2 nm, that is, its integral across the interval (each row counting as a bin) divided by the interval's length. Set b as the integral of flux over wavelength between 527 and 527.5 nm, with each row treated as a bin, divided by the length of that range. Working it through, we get 0.10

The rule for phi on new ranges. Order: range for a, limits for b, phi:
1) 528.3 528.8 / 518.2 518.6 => 0.07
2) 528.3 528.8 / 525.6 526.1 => 0.04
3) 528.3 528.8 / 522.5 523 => 0.03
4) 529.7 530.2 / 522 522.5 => 0.04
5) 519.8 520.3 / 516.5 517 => 0.05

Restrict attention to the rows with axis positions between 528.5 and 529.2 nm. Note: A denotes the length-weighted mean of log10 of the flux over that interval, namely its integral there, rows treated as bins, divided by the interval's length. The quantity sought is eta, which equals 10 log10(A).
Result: 1.70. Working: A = 1.48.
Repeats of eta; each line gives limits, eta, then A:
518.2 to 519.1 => 1.60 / 1.45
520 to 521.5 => 1.67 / 1.47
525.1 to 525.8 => 1.65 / 1.46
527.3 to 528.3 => 1.59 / 1.44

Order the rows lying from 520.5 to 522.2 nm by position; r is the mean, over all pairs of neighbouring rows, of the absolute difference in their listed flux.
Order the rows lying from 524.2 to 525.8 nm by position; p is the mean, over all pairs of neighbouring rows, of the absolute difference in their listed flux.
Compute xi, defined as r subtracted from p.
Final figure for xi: -0.017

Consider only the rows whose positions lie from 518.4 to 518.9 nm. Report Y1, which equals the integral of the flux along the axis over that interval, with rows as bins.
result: 14.1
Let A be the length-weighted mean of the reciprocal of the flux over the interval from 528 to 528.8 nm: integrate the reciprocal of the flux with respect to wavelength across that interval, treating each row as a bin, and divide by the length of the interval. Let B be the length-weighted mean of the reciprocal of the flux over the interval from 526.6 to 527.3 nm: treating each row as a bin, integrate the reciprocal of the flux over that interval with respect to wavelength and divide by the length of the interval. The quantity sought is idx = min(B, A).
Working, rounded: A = 0.0344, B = 0.0376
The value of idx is 0.0344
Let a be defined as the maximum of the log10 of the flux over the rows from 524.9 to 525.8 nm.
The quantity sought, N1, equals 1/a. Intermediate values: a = 1.47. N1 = 0.680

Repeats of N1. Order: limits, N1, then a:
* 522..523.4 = 0.675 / 1.48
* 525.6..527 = 0.687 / 1.45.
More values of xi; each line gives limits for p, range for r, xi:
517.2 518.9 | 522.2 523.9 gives -0.033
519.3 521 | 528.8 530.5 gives -0.200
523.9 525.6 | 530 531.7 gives -0.067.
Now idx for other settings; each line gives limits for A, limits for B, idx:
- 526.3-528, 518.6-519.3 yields 0.0352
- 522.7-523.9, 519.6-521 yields 0.0345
